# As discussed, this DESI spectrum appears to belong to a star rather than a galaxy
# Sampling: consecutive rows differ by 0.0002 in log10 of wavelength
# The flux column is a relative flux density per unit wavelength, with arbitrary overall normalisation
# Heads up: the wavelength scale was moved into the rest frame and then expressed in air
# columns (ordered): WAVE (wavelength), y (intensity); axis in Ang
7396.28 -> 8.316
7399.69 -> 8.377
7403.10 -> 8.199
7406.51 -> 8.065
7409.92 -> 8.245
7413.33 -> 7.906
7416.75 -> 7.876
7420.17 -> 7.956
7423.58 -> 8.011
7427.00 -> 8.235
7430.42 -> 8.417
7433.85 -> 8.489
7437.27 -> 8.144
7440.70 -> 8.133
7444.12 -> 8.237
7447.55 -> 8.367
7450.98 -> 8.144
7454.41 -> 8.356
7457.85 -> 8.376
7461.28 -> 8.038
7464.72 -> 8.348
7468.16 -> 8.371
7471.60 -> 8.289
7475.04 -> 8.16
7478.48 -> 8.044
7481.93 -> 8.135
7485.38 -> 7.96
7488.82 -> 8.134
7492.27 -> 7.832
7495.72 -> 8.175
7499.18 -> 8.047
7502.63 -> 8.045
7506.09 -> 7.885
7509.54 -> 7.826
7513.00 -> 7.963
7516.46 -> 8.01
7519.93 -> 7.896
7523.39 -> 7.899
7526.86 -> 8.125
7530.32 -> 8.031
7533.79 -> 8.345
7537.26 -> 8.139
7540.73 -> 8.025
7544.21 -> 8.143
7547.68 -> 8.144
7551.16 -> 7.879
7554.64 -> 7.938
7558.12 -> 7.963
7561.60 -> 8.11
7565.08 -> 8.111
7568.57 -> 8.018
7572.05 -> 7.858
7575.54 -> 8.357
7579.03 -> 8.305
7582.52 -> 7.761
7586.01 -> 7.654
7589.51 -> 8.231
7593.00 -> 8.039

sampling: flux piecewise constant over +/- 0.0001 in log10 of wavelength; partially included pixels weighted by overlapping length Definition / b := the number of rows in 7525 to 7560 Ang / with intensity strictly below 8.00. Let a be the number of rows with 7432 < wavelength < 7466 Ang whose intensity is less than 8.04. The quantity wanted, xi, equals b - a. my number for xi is 2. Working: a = 1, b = 3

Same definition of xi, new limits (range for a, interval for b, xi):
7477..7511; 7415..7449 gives -2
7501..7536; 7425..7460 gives -7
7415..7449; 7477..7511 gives 1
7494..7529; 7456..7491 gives -5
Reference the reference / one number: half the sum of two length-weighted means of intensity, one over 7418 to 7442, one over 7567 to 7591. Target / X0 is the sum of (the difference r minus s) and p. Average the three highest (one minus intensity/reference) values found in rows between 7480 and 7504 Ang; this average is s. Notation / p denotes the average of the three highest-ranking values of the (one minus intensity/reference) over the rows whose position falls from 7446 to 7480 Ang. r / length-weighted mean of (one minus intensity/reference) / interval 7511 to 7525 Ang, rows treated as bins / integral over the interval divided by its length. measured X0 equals 0.005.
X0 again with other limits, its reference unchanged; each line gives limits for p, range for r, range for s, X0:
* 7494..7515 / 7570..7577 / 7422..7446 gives 0.027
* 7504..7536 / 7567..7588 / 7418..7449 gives 0.034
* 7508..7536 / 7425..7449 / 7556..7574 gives -0.013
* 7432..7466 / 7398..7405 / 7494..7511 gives -0.044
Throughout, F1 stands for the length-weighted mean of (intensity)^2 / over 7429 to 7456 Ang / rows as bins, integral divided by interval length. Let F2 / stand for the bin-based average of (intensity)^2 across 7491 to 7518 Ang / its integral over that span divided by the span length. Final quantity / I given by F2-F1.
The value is -5.0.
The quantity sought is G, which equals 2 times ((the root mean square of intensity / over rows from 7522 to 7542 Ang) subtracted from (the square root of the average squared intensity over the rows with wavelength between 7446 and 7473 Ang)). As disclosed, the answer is 0.4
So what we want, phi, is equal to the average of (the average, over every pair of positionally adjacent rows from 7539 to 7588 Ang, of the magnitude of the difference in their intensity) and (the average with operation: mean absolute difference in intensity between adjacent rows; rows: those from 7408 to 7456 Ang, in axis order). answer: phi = 0.1568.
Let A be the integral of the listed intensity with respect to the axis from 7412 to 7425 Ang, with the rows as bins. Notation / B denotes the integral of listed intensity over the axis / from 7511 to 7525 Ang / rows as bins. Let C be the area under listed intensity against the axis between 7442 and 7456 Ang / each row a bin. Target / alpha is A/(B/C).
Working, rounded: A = 103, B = 111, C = 116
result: 108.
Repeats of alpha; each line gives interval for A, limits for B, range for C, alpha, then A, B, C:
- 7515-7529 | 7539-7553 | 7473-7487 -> 112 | 112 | 113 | 113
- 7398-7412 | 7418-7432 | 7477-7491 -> 114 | 115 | 114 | 113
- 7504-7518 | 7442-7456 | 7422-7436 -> 111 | 111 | 116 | 116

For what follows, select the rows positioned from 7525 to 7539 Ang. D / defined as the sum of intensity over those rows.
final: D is 32.6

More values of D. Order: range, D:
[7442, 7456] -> 33.1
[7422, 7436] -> 33.2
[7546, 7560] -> 31.9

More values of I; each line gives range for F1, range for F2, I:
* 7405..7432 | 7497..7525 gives -2.2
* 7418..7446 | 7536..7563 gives -2.6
